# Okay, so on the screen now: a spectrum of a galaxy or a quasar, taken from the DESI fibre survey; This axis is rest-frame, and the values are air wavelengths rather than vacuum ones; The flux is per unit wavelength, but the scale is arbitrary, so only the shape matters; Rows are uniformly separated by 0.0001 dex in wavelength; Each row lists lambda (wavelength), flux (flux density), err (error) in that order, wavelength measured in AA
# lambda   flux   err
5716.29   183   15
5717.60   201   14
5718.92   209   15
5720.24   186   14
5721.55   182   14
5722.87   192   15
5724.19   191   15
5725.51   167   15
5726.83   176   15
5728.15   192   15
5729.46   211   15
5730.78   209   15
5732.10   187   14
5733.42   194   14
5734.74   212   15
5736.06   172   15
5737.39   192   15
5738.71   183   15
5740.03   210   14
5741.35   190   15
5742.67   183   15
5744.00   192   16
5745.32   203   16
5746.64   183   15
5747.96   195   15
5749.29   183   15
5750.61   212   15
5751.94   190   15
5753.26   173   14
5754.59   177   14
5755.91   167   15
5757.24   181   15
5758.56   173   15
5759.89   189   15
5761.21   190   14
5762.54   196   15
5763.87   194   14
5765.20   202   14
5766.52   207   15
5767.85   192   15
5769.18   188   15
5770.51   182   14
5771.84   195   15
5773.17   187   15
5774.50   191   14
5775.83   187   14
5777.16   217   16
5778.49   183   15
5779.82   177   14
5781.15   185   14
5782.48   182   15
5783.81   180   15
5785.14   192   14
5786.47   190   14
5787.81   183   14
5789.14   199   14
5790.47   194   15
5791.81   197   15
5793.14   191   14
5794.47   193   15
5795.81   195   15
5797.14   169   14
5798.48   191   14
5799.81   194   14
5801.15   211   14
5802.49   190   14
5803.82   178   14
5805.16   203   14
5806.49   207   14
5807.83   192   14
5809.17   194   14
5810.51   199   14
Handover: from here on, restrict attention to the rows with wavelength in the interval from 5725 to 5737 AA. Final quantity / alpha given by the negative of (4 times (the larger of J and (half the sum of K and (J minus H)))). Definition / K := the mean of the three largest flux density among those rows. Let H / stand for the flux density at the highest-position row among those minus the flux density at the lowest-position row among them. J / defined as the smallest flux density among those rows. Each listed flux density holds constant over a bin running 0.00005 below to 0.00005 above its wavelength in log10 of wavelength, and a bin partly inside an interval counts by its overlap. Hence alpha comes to -745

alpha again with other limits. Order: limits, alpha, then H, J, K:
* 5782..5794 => -735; 9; 180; 197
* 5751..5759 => -733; -17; 167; 183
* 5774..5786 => -752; 1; 177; 200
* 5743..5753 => -777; -2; 183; 203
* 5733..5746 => -743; 9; 172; 208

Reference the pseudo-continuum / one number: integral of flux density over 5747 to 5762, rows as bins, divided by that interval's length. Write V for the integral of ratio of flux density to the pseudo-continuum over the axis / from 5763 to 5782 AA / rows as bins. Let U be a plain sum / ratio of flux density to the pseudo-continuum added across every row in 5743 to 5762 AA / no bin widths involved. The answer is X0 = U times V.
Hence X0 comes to 279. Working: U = 14.13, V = 19.7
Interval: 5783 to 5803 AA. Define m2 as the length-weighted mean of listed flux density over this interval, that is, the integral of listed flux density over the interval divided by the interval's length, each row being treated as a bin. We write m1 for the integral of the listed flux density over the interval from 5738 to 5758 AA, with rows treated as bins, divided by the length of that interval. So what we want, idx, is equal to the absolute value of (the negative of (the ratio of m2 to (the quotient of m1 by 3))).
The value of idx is 3.05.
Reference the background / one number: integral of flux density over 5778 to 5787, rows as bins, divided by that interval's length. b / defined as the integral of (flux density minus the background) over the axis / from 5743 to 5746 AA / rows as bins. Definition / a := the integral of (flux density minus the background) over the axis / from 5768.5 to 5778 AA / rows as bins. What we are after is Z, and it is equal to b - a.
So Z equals -41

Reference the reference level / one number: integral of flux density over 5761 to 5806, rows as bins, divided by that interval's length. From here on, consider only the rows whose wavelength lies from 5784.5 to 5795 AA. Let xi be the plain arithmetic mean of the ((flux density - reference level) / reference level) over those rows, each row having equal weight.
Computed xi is 0.005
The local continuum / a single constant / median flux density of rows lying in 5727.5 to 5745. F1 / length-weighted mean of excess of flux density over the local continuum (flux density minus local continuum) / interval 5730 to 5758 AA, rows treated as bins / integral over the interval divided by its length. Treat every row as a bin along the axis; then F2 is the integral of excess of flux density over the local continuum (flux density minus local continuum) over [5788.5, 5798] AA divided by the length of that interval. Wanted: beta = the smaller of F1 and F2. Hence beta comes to -2.1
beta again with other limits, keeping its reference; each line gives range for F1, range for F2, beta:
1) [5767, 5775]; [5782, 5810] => -2.5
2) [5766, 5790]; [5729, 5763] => -2.2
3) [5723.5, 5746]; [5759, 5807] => -0.4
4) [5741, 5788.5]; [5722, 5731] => -3.4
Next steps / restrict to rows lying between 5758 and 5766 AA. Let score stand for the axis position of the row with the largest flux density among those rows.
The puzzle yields 5765.20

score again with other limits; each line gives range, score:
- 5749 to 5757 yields 5750.61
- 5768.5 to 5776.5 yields 5771.84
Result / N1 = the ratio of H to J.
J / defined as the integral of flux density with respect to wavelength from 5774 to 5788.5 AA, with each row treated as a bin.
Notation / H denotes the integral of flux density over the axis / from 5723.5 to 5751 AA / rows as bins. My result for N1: 1.9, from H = 5281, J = 2725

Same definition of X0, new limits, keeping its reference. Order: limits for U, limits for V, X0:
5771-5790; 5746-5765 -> 275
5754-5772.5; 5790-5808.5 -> 276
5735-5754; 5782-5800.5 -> 274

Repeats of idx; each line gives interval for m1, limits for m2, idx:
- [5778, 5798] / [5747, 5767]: 3.02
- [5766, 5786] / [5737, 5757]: 2.99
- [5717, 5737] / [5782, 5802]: 2.98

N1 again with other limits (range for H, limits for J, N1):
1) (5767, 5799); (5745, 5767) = 1.5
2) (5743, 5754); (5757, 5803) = 0.2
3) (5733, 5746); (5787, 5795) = 1.6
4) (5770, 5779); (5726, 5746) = 0.4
